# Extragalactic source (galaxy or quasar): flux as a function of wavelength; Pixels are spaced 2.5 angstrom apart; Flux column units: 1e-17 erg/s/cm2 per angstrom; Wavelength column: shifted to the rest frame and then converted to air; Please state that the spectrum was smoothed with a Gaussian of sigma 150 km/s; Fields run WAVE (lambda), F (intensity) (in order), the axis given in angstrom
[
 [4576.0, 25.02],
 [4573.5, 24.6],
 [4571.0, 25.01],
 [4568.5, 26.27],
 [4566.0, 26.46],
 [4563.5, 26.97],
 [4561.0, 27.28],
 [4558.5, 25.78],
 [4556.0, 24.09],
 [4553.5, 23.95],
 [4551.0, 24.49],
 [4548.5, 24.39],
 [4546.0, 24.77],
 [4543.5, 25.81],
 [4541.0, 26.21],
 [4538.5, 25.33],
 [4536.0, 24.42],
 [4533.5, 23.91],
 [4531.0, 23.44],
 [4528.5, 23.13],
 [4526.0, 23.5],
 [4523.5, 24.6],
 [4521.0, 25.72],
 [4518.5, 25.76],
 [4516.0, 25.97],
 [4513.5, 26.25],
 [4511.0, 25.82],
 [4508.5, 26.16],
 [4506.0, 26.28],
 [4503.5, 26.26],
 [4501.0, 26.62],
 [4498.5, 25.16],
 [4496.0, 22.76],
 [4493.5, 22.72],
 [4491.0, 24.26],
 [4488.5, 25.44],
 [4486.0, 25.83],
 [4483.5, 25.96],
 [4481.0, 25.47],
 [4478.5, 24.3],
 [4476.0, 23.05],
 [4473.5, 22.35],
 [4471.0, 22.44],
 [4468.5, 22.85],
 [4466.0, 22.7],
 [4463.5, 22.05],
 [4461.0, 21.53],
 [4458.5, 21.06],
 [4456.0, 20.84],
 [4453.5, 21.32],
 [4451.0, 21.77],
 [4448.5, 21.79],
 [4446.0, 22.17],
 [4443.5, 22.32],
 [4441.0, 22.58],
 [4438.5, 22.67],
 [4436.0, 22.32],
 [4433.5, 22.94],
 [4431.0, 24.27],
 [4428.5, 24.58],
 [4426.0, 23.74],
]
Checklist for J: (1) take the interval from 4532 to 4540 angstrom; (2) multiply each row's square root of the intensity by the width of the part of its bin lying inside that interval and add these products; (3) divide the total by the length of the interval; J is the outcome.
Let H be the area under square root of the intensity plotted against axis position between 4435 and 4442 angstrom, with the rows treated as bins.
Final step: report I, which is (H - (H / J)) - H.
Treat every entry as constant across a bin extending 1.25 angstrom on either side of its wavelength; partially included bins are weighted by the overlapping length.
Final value -6.7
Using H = 33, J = 5.0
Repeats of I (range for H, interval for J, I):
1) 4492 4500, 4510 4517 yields -7.6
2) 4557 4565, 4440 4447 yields -8.7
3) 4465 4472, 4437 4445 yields -7.0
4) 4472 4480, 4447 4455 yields -8.3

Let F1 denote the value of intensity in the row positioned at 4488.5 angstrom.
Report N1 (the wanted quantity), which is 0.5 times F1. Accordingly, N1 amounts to 12.7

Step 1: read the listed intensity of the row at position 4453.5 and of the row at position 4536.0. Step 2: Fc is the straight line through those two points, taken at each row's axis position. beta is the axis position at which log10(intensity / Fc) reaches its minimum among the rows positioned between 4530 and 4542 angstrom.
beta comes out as 4531.0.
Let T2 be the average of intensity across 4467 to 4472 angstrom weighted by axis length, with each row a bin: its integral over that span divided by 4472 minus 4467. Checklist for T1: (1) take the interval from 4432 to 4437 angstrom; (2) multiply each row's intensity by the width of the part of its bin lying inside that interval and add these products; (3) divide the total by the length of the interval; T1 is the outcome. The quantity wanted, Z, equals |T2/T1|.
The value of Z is 1.00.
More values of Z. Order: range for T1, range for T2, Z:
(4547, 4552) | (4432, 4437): 0.93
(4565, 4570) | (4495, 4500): 0.92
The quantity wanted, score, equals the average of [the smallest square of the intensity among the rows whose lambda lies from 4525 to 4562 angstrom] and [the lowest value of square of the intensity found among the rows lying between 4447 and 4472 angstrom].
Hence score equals 485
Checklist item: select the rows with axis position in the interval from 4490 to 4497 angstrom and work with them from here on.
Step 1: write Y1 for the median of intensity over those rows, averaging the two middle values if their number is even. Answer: 22.8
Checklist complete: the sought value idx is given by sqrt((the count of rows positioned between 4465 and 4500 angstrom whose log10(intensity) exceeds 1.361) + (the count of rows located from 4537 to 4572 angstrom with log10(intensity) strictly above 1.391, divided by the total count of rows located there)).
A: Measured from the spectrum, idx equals 2.95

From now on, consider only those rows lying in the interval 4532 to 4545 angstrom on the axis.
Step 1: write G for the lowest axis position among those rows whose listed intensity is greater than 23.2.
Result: 4533.5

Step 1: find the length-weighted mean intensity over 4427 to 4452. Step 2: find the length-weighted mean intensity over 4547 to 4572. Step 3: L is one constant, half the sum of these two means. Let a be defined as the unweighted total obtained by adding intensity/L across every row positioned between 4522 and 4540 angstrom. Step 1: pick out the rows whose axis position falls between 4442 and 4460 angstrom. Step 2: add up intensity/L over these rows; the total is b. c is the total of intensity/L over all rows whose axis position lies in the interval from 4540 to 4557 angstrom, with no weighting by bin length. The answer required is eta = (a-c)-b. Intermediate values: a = 6.98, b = 6.27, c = 7.20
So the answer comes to -6.5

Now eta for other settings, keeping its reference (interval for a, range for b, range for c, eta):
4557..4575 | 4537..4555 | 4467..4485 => -6.6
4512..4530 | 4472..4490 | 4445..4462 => -6.1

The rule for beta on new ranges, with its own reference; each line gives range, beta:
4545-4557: 4553.5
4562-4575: 4573.5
